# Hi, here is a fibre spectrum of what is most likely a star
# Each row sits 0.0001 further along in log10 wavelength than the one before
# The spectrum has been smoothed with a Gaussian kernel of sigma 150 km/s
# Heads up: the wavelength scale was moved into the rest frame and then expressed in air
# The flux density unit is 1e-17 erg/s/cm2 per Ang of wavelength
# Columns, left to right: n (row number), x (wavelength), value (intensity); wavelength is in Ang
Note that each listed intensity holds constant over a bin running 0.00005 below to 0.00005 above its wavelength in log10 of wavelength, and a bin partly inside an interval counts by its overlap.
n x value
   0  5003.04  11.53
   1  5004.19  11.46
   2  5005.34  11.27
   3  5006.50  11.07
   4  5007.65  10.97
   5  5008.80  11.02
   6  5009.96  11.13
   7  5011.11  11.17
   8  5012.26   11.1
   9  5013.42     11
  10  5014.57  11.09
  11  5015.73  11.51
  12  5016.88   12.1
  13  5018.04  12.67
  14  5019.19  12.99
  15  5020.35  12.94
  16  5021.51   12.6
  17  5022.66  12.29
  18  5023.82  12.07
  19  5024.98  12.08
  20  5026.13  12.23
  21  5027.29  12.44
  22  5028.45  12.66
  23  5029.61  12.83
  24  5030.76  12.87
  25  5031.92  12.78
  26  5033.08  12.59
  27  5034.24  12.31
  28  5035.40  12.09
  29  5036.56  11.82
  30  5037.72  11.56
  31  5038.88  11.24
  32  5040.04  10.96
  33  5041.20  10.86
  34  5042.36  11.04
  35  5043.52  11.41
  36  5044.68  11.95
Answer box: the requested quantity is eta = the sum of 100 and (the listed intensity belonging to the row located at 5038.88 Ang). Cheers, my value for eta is 111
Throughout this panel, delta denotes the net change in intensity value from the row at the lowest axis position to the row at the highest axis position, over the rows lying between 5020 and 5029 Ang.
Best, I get -0.28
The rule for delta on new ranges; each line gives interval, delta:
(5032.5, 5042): -1.73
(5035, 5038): -0.53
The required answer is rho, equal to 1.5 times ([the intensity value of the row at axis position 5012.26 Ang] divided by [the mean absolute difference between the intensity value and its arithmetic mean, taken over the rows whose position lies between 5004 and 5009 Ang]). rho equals 101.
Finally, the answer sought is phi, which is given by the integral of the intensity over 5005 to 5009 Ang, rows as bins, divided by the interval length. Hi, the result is 11.1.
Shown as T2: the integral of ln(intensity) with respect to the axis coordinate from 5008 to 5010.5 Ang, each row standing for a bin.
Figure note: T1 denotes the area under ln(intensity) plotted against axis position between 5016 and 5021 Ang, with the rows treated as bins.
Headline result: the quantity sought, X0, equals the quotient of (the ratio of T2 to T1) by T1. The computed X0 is 0.04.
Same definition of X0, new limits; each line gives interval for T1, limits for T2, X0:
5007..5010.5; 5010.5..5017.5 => 0.24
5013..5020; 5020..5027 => 0.06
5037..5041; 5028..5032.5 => 0.12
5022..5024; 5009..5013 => 0.38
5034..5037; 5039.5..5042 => 0.11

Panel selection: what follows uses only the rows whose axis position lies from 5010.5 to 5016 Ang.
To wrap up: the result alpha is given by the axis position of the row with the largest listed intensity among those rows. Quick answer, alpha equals 5015.73 Ang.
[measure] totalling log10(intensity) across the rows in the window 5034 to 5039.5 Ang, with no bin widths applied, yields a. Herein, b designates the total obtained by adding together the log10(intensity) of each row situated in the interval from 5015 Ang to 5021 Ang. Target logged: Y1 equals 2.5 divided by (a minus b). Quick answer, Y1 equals -22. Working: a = 5.36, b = 5.47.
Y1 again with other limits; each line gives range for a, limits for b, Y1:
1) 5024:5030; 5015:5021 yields 895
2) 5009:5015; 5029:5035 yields -9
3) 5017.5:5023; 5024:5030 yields 58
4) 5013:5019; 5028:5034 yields -13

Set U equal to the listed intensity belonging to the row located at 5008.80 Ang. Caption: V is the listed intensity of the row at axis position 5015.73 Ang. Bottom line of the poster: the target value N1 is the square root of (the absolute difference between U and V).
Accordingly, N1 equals 0.7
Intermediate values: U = 11.02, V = 11.51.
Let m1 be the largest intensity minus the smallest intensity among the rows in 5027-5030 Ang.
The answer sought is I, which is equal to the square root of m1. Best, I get 0.6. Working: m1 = 0.39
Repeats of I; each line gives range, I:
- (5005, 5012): 0.5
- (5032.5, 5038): 1.0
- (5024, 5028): 0.6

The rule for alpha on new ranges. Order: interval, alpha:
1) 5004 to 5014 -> 5004.19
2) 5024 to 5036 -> 5030.76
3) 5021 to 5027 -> 5021.51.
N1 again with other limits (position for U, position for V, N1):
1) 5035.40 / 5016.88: 0.1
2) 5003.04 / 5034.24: 0.9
